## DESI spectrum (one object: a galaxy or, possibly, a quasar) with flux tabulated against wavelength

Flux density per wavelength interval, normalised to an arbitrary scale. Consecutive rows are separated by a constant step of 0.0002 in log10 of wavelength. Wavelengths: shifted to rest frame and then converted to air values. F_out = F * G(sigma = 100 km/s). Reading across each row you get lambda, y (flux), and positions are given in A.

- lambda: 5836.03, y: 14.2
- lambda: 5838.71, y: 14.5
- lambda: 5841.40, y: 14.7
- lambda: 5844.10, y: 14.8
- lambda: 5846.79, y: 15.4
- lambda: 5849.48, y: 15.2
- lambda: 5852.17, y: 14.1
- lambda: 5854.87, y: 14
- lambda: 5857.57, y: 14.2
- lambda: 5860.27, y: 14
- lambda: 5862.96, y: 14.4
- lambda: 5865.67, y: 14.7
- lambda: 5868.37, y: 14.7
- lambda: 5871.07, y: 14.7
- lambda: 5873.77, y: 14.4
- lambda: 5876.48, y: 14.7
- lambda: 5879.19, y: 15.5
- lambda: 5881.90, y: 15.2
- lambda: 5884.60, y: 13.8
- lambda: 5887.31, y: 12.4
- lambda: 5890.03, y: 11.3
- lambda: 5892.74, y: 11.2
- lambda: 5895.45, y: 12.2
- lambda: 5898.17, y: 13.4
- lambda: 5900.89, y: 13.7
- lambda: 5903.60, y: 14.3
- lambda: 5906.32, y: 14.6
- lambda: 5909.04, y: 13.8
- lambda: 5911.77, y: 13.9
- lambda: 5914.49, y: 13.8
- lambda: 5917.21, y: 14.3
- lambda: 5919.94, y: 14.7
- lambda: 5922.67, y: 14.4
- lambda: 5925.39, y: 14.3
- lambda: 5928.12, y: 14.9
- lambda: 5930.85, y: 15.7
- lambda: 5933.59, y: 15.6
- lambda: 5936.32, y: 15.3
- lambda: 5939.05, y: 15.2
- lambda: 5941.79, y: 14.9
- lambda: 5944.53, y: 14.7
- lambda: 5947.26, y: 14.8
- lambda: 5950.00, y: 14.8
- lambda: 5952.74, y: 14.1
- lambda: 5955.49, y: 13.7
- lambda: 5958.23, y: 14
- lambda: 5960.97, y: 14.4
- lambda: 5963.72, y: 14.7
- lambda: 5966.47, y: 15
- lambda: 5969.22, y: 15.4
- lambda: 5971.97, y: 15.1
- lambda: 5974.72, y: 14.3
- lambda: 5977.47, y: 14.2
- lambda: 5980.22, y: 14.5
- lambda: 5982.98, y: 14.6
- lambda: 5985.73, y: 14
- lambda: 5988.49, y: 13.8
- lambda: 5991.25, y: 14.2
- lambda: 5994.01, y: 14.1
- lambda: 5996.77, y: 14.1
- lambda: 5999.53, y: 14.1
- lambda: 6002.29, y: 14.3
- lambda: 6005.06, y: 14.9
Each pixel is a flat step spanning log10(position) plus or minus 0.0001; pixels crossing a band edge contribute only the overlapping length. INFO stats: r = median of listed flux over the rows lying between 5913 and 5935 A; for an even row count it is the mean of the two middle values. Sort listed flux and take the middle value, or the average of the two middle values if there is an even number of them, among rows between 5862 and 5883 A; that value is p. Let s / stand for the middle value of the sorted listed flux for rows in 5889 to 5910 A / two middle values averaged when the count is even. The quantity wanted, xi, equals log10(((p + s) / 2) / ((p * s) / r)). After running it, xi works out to 0.014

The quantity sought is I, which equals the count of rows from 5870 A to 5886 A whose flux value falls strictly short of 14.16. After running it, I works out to 1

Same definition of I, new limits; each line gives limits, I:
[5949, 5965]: 3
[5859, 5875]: 1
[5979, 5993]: 2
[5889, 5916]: 8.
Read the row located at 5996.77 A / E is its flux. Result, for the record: 14.1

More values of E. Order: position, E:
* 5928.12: 14.9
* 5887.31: 12.4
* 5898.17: 13.4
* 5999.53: 14.1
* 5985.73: 14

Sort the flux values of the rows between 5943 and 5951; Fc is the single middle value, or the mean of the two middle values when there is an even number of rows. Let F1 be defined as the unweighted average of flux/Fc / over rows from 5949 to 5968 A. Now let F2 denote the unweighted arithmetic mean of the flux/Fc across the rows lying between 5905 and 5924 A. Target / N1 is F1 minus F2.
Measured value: 0.012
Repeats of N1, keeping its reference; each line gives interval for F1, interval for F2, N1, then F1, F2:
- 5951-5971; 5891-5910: 0.078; 0.978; 0.90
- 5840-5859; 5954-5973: 0.001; 0.988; 0.99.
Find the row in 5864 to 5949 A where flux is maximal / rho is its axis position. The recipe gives 5930.85 A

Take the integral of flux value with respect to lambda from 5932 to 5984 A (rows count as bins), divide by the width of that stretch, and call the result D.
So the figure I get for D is 14.7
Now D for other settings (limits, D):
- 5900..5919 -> 14.1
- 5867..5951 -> 14.2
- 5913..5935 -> 14.7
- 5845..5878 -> 14.6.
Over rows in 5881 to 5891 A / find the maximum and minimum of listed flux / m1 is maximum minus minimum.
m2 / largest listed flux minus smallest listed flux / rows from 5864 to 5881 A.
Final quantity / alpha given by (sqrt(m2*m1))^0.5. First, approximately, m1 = 3.9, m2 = 1.1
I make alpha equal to 1.44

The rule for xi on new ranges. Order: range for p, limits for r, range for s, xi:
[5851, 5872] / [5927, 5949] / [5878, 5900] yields 0.045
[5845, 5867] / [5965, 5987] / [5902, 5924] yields 0.008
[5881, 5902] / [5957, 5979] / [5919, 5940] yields 0.020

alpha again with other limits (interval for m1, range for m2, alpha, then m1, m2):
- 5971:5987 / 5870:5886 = 1.17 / 1.1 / 1.7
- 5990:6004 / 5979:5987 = 0.59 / 0.2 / 0.6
